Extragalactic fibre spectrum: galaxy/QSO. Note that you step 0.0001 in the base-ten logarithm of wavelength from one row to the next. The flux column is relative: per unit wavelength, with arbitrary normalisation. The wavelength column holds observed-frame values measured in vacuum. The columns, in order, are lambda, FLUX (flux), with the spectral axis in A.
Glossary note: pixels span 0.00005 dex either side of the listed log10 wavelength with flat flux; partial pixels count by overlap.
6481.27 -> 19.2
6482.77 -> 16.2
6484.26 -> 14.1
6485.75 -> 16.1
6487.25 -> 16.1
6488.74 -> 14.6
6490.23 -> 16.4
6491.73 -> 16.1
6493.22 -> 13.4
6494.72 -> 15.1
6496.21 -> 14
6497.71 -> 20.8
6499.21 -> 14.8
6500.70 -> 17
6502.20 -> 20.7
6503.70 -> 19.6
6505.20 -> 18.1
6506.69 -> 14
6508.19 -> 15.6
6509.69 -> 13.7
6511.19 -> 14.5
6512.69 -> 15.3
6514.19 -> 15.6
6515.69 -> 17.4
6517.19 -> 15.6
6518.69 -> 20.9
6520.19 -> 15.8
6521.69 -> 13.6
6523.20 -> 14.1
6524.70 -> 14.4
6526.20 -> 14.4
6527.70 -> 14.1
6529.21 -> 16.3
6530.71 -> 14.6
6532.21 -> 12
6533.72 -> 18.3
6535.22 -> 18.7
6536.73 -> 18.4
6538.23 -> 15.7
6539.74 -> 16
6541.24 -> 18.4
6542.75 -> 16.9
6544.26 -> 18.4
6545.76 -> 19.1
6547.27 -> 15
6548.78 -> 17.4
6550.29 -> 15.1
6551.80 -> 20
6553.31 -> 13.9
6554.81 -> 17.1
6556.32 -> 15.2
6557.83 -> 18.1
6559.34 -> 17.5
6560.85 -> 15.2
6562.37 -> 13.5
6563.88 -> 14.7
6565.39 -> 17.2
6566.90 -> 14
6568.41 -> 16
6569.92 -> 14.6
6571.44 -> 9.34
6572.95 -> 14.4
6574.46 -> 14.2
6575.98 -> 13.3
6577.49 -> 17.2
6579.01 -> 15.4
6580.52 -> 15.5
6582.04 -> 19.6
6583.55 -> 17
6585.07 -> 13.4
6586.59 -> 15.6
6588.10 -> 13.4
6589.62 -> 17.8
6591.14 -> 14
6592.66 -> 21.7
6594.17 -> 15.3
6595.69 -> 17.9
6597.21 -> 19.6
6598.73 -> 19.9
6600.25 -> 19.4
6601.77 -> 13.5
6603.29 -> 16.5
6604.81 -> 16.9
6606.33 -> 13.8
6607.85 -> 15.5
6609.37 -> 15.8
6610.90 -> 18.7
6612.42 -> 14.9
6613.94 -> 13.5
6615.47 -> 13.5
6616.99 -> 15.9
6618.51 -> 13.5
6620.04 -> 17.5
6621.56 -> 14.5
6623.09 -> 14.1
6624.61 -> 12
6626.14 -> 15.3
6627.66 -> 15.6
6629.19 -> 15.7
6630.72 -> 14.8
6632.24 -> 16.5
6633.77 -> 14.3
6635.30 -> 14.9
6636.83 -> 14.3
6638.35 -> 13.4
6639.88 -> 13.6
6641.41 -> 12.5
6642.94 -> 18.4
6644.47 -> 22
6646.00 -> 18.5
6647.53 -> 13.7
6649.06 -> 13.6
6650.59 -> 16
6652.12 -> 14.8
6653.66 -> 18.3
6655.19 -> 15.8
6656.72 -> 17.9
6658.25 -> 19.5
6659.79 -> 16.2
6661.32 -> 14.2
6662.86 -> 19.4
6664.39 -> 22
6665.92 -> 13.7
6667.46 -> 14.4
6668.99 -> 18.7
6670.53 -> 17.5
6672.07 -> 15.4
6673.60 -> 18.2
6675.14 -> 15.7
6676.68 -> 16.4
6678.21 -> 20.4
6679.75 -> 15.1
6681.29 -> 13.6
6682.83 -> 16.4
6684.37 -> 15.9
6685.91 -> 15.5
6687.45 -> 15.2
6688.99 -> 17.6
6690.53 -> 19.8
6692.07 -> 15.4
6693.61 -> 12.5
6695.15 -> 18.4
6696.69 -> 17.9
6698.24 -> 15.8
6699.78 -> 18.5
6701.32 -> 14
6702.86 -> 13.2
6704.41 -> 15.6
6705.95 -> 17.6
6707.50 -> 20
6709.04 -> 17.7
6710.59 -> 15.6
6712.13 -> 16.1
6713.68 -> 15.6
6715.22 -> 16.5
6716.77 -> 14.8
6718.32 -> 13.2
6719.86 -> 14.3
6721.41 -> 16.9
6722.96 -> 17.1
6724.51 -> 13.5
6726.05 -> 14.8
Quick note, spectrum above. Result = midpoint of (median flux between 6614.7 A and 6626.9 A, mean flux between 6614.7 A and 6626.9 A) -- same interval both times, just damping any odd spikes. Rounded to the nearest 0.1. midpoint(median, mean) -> 14.4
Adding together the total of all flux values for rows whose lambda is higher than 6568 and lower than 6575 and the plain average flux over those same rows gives 82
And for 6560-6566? 76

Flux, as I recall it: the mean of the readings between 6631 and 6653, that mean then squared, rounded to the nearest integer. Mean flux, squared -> 239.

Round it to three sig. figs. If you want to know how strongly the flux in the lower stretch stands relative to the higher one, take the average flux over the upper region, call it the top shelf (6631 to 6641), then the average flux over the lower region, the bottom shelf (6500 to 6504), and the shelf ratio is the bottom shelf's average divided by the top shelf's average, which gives 1.32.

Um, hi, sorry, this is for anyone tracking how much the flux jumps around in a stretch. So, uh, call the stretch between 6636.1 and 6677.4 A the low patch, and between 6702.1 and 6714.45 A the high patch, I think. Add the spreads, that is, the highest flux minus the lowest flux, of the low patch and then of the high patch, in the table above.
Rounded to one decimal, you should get 16.3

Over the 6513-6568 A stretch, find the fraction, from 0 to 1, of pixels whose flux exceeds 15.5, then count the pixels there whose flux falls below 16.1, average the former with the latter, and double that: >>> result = 21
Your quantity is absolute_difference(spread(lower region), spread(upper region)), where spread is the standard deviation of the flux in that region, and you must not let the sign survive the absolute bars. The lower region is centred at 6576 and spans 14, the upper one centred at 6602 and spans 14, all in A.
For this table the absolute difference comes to 0.4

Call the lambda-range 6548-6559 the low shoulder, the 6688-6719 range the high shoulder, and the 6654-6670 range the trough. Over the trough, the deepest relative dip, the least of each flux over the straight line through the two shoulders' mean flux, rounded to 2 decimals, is 0.84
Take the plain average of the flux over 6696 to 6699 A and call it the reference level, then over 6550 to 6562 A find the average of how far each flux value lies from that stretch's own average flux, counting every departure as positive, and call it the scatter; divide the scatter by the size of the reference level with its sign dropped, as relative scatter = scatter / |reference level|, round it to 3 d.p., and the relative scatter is 0.099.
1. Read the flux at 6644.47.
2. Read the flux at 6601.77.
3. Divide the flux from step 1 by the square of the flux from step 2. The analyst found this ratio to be 0.12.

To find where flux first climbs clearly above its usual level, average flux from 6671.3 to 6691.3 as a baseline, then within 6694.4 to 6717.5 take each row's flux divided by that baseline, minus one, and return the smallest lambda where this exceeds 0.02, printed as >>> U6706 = 6695.15 A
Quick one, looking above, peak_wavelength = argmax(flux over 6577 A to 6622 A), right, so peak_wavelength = 6592.66 A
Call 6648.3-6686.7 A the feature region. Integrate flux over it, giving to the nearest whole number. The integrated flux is 637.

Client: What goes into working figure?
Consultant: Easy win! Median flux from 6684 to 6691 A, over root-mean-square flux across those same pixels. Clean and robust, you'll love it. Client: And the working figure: 0.94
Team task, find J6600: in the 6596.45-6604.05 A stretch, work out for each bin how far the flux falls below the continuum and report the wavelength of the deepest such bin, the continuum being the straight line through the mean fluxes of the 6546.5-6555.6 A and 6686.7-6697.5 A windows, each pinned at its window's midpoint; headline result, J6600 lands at 6601.77 A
